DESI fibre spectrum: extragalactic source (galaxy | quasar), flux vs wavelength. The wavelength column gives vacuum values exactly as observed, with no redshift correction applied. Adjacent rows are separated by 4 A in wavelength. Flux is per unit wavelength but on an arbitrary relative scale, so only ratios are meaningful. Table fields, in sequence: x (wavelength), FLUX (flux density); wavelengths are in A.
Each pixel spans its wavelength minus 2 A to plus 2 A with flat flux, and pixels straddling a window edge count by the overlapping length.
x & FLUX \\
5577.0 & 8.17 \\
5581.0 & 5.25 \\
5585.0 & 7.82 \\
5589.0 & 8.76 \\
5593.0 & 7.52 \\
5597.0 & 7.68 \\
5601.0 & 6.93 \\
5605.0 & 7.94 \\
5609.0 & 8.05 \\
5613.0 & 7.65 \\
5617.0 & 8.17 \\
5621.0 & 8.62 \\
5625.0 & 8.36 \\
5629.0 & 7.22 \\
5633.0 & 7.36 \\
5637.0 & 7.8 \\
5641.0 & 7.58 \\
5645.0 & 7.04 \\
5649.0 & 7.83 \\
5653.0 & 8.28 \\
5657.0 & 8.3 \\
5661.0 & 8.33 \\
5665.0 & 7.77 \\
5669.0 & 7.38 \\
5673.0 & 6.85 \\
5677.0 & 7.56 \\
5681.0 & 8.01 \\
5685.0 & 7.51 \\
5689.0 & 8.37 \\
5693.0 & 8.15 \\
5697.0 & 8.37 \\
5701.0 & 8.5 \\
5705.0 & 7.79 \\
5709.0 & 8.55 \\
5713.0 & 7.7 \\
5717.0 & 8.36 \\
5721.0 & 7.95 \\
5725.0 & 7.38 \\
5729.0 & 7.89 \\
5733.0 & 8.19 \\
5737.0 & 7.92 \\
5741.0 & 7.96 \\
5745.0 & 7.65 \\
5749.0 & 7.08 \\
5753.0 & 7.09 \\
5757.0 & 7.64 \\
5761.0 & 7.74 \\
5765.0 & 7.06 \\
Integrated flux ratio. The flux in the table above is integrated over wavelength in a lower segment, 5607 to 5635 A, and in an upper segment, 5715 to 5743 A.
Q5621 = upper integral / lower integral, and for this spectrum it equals 1.00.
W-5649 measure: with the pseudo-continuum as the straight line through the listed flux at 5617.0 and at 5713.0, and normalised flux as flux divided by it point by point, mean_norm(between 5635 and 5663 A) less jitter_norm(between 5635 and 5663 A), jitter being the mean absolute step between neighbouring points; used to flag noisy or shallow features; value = 0.940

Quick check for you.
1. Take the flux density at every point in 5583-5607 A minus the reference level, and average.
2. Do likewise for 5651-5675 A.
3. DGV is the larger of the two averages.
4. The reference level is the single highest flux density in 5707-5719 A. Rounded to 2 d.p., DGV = -0.73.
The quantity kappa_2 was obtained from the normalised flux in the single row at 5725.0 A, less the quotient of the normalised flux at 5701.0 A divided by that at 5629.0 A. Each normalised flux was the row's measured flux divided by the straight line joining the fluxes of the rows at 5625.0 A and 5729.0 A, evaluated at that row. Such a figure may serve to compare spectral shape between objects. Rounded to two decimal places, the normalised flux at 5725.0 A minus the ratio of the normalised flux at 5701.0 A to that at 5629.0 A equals -0.29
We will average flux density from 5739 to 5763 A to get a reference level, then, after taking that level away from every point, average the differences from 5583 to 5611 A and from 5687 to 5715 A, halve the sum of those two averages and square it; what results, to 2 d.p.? 0.23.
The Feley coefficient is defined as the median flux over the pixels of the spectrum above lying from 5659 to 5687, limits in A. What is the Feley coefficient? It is 7.56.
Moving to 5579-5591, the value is 7.82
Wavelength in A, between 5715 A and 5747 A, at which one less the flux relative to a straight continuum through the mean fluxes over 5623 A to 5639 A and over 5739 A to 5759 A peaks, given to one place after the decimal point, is 5725.0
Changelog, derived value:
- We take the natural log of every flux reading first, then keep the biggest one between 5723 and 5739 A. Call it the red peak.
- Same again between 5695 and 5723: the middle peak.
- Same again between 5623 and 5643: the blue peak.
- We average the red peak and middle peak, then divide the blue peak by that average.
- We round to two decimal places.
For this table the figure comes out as 1.00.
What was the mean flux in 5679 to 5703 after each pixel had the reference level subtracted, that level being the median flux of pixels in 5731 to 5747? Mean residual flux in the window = 0.21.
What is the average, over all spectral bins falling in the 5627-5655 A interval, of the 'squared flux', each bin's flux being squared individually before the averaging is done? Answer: 58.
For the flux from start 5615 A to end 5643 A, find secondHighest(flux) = 8.36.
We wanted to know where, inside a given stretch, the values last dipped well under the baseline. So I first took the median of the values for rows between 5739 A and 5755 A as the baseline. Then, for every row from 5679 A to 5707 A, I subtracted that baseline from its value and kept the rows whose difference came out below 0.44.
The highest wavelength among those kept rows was 5705.0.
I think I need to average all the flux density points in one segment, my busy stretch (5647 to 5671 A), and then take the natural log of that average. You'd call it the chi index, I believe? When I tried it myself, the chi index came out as 2.08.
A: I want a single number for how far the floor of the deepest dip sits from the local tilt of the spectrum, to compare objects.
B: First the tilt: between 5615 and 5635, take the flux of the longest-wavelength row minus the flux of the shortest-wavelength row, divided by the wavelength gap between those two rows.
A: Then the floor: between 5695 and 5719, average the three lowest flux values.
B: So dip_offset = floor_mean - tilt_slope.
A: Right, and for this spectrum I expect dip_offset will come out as 8.00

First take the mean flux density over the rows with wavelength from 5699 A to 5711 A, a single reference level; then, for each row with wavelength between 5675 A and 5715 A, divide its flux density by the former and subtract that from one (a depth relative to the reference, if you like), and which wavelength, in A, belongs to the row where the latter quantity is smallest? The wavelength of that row 5709.0 A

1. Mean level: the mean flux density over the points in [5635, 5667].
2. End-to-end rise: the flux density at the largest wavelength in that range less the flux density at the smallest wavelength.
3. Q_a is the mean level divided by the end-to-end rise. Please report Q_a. -262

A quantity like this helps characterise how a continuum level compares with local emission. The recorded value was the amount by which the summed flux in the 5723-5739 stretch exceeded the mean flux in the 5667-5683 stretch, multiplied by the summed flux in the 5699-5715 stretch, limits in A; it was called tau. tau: 779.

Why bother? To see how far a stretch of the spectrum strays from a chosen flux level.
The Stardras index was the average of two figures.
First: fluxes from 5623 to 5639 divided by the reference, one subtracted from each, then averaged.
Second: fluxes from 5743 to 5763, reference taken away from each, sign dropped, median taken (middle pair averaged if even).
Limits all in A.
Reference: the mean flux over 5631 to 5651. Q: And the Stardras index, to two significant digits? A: 0.12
